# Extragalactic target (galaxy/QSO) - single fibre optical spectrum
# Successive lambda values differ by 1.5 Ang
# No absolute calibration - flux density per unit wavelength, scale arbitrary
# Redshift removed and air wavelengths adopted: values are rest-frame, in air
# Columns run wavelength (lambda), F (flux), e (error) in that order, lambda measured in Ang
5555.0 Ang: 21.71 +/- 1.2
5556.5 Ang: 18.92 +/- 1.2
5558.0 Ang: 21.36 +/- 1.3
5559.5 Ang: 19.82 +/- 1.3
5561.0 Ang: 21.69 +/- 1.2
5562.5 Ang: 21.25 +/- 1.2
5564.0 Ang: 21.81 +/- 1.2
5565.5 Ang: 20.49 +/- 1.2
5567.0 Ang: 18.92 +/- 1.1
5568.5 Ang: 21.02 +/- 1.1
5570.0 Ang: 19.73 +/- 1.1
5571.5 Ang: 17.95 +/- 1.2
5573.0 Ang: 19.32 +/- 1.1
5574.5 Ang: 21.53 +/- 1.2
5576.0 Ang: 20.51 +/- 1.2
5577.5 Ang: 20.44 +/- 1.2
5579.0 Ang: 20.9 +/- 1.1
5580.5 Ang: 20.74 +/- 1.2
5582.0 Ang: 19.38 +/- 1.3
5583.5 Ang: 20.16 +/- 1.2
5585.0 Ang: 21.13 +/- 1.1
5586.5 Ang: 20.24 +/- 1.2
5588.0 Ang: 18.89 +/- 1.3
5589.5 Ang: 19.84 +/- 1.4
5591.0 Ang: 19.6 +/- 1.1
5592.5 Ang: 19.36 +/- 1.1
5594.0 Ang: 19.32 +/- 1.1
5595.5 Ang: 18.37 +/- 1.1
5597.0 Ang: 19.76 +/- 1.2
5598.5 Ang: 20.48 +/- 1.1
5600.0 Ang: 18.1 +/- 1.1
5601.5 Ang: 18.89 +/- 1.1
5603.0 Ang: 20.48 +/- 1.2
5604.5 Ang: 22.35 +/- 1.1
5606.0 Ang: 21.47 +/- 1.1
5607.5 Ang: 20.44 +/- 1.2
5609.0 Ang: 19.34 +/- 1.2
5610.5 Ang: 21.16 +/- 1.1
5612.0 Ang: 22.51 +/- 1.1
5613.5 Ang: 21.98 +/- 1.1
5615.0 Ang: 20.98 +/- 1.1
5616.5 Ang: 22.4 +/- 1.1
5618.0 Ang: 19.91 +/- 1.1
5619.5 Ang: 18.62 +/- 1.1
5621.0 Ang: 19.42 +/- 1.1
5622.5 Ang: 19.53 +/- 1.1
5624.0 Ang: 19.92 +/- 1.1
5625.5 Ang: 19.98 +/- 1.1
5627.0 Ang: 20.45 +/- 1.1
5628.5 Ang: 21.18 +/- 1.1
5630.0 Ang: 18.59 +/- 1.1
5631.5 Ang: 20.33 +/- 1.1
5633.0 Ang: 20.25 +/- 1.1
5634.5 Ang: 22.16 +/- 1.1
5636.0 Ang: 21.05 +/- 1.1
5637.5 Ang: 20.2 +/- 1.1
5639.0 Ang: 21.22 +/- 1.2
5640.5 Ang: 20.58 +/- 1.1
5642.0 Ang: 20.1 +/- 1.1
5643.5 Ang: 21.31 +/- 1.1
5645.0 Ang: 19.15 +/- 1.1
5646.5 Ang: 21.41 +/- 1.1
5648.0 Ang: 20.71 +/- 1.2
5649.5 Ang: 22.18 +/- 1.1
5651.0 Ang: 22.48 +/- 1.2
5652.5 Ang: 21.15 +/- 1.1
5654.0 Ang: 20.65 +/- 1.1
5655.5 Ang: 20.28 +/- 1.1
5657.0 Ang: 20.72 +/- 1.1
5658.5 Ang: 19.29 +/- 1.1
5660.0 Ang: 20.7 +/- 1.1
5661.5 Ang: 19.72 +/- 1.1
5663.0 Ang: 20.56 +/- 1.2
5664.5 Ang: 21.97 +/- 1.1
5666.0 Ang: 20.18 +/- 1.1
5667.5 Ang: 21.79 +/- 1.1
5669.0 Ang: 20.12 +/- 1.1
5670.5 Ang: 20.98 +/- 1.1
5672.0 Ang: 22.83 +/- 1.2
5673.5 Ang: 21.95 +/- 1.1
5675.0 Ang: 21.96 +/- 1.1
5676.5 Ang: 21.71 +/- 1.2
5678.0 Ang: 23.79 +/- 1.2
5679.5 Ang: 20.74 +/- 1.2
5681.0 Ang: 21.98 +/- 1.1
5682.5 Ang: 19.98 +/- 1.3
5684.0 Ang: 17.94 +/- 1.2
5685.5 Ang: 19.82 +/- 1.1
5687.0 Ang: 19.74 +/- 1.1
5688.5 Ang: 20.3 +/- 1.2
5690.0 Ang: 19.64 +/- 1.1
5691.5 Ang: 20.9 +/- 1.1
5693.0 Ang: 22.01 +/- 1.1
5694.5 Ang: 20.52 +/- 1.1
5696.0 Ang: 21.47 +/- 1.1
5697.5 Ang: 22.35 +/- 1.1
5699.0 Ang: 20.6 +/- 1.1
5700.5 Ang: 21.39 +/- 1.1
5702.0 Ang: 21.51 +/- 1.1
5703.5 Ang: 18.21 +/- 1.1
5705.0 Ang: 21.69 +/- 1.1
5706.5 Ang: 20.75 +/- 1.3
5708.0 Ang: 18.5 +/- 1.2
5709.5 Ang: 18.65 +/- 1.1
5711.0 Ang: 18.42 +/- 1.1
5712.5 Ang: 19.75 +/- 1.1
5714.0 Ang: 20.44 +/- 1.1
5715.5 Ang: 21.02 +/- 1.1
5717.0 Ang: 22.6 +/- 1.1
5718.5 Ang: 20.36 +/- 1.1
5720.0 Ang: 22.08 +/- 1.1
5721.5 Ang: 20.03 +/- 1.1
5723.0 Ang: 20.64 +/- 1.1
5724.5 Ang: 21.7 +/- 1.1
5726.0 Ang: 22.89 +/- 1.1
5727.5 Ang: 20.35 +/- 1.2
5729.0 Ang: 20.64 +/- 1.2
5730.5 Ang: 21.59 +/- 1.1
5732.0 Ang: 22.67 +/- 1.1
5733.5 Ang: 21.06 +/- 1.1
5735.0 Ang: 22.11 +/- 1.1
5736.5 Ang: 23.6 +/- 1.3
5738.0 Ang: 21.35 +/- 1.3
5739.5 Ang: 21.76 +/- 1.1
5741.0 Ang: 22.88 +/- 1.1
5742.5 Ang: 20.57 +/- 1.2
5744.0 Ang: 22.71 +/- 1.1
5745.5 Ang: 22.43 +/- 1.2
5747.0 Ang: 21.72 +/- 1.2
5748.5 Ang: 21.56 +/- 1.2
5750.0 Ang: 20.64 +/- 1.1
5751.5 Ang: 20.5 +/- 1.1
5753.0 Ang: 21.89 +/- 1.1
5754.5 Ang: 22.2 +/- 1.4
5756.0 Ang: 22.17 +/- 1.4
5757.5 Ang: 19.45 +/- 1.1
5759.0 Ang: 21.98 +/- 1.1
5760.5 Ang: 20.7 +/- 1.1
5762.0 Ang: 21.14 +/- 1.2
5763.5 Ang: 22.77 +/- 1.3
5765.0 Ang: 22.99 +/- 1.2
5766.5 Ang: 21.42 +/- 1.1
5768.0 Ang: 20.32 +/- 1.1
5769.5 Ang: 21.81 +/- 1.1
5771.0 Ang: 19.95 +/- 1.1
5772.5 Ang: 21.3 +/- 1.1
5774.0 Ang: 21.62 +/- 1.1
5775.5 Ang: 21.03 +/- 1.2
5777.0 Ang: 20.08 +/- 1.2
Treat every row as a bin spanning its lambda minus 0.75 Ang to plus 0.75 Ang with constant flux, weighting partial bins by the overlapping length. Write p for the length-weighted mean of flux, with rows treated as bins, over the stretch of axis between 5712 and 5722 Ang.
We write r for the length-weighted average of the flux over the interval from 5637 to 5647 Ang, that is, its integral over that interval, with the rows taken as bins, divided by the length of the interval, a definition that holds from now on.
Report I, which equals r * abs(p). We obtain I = 431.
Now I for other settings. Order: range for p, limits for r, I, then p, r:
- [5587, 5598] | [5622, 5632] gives 387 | 19.4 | 20.0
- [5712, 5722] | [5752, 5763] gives 448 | 20.9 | 21.4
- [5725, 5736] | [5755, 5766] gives 468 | 21.7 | 21.6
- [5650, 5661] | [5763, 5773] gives 446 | 20.8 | 21.5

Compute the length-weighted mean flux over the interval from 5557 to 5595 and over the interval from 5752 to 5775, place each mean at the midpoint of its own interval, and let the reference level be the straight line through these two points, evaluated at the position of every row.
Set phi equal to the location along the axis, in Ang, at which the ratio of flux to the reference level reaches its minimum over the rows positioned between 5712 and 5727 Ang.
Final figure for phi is 5712.5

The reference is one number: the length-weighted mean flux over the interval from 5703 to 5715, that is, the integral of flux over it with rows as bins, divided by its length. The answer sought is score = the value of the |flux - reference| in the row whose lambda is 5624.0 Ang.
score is 0.3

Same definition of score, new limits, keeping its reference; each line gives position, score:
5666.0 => 0.6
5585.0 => 1.5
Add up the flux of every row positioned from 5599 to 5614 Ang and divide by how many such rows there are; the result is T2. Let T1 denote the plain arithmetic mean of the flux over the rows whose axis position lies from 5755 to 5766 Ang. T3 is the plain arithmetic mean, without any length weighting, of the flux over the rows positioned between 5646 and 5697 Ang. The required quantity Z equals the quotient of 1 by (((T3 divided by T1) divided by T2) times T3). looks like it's 1.02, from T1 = 21.6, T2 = 20.7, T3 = 20.9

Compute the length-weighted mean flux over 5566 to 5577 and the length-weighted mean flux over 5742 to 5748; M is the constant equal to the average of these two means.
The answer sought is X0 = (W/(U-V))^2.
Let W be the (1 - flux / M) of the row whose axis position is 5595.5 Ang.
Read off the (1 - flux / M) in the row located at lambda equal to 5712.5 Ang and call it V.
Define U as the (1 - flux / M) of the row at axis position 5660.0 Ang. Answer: 7.0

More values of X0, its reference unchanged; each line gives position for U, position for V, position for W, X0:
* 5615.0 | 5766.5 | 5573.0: 12.7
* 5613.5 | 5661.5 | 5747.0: 0.1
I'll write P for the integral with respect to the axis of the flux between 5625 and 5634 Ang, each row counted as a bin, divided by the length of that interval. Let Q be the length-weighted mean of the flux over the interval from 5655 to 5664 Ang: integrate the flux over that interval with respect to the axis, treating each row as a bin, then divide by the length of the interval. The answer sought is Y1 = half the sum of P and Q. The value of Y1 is 20.2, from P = 20.2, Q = 20.3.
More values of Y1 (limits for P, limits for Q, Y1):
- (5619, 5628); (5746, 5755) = 20.6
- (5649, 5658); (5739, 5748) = 21.6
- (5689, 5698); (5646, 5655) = 21.2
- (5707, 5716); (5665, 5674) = 20.4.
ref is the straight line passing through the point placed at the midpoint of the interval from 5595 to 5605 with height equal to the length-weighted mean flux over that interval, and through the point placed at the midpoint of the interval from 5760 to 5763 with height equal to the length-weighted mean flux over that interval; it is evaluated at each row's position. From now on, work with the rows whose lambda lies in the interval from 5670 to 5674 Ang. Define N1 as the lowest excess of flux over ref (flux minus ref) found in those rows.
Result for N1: 0.6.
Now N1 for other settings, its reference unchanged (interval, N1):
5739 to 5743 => -0.4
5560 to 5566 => 1.0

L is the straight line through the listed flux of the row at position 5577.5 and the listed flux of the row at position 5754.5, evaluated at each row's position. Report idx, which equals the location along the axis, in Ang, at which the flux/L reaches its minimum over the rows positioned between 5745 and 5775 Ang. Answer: 5757.5 Ang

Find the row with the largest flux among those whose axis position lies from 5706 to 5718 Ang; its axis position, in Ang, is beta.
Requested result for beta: 5717.0 Ang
